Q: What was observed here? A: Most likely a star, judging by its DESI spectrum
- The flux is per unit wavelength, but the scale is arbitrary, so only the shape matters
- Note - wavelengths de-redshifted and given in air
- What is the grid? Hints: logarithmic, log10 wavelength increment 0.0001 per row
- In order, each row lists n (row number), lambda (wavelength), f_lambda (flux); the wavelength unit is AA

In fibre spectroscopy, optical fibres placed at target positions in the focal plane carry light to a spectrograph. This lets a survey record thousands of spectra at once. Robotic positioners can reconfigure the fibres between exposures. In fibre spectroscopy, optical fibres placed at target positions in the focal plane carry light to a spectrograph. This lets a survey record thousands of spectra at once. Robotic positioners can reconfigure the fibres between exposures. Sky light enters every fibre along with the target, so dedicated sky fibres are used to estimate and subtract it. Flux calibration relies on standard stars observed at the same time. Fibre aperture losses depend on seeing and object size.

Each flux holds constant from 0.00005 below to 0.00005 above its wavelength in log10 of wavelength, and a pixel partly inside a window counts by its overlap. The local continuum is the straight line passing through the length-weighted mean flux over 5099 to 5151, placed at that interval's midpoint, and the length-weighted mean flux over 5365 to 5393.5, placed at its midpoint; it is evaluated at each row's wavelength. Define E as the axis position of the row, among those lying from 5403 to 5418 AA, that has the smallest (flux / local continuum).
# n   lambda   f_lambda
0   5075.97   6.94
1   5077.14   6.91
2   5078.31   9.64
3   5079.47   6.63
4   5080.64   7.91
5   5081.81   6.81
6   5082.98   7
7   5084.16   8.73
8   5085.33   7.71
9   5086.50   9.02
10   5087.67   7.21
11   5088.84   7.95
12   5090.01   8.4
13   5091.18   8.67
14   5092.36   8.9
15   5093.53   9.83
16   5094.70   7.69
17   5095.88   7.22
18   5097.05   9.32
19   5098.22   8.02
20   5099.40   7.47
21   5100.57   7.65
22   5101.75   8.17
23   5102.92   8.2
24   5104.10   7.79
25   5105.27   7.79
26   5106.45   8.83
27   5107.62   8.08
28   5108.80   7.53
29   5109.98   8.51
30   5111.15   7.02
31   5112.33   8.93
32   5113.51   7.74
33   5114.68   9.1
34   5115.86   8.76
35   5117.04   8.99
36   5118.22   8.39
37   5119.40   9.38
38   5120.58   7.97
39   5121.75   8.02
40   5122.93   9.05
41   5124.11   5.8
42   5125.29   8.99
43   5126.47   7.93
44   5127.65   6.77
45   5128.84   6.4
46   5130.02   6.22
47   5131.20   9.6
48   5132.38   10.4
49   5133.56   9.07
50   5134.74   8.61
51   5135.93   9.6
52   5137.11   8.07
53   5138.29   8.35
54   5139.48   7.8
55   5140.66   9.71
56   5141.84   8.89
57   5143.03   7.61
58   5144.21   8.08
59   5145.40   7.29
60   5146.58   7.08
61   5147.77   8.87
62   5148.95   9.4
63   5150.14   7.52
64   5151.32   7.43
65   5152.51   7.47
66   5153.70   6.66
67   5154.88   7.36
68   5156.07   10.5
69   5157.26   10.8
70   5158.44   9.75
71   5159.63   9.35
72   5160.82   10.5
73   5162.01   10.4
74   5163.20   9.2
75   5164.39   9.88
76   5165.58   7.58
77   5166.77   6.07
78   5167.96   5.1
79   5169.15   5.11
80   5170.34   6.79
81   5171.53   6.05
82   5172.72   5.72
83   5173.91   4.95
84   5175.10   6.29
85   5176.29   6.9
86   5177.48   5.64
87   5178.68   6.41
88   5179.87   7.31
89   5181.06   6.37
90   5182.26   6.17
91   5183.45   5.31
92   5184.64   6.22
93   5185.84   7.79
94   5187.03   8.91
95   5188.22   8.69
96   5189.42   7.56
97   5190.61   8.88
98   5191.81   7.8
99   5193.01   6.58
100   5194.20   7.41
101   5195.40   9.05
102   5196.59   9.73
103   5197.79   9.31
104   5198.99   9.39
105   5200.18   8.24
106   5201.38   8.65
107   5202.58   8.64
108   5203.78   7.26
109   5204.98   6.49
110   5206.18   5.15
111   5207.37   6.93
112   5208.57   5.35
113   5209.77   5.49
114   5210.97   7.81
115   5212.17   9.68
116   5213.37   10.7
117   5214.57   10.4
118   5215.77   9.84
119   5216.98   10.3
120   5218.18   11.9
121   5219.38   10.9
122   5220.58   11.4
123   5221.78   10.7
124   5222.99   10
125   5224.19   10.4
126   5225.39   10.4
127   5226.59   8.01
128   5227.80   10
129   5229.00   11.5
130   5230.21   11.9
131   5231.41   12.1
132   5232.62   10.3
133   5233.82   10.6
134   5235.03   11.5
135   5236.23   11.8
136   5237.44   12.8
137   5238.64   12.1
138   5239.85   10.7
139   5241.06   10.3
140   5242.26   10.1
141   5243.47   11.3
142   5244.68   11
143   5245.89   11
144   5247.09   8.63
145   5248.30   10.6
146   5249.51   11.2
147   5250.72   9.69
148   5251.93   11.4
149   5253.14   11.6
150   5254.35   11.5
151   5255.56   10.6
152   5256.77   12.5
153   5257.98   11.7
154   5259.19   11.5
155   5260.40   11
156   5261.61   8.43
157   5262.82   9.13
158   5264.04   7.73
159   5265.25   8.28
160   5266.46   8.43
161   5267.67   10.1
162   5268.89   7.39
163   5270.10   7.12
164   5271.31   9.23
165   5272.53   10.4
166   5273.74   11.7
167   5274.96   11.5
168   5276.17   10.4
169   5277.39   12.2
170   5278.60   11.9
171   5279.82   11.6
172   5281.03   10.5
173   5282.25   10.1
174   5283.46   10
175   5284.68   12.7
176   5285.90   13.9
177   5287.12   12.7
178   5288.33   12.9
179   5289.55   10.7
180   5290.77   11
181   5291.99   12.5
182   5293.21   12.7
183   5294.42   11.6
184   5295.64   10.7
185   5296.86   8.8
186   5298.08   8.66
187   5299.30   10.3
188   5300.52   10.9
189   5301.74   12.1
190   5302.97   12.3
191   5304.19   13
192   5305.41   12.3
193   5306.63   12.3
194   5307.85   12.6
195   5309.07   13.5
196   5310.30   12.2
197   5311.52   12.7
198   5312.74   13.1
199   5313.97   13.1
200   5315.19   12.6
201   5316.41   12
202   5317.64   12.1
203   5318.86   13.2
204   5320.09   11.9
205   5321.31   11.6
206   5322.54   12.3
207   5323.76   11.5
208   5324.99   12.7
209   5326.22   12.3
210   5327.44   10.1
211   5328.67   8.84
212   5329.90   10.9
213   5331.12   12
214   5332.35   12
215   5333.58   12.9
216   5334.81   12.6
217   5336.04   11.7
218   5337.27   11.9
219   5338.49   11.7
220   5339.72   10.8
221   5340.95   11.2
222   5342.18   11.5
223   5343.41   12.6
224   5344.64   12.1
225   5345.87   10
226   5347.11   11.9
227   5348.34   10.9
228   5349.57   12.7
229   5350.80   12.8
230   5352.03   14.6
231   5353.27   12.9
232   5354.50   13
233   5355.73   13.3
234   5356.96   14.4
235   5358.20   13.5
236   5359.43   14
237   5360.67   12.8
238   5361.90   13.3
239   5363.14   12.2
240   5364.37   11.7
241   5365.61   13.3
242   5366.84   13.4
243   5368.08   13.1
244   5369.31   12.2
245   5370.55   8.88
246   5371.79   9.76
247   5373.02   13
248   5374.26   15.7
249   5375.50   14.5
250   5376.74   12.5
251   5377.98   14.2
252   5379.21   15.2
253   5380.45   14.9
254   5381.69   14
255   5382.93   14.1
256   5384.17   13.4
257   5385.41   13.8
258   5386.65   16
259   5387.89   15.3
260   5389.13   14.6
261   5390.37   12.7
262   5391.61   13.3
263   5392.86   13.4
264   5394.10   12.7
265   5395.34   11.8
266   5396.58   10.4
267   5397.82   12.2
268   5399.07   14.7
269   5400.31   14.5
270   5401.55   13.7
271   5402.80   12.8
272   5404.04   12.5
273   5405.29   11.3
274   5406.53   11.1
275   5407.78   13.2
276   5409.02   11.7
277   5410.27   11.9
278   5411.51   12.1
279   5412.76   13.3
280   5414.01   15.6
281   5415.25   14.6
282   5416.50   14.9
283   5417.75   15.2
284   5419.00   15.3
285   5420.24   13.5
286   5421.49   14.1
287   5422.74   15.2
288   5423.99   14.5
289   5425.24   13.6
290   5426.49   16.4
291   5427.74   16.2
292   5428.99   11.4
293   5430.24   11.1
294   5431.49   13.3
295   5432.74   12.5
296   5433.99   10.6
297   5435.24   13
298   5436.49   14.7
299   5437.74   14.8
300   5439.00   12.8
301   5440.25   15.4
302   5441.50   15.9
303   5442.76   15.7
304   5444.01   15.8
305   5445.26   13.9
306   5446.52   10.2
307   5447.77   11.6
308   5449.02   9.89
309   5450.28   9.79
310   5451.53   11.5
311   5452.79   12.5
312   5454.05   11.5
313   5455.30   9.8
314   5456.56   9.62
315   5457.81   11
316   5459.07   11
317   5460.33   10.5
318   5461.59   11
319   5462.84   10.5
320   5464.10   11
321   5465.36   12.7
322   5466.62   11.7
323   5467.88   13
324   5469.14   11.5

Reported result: 5406.53 AA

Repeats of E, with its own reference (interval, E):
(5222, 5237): 5226.59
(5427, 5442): 5433.99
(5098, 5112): 5111.15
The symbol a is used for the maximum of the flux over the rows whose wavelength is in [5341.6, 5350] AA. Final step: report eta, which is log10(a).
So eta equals 1.10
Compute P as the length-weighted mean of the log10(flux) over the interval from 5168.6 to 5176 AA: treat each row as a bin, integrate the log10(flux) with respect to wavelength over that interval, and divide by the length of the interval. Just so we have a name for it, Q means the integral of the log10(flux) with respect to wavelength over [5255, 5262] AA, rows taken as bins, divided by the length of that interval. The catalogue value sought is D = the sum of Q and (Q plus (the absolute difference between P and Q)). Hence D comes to 2.36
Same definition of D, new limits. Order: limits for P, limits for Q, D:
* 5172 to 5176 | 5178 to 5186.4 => 1.67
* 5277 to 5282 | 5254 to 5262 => 2.10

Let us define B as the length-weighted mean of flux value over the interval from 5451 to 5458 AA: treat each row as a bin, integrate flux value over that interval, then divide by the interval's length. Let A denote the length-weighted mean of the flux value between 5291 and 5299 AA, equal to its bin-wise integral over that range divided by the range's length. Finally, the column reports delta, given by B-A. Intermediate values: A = 10.8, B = 11.0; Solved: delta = 0.2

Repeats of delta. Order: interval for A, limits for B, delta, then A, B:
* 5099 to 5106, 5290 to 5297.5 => 3.3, 7.9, 11.2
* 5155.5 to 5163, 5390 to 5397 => 2.3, 10.2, 12.4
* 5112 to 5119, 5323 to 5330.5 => 2.4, 8.7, 11.1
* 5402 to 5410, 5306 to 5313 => 0.6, 12.1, 12.7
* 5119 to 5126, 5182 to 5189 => -0.9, 8.2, 7.2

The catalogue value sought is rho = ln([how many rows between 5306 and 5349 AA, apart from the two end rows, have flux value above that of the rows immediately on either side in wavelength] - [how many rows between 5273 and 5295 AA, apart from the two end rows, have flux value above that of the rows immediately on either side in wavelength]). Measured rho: 1.4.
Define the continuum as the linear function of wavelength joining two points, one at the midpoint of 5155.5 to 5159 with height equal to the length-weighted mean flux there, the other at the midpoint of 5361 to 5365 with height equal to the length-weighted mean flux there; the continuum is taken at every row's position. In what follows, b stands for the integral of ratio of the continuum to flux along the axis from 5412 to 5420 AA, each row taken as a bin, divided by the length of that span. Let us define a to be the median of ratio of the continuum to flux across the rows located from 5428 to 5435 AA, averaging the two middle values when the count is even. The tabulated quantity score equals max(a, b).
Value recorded 1.15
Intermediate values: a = 1.15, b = 0.88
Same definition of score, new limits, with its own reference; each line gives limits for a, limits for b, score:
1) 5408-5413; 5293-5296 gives 1.08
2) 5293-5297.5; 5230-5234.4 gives 1.06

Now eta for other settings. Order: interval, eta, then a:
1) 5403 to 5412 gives 1.12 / 13.2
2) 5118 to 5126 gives 0.97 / 9.38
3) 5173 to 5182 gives 0.86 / 7.31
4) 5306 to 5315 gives 1.13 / 13.5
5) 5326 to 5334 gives 1.11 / 12.9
